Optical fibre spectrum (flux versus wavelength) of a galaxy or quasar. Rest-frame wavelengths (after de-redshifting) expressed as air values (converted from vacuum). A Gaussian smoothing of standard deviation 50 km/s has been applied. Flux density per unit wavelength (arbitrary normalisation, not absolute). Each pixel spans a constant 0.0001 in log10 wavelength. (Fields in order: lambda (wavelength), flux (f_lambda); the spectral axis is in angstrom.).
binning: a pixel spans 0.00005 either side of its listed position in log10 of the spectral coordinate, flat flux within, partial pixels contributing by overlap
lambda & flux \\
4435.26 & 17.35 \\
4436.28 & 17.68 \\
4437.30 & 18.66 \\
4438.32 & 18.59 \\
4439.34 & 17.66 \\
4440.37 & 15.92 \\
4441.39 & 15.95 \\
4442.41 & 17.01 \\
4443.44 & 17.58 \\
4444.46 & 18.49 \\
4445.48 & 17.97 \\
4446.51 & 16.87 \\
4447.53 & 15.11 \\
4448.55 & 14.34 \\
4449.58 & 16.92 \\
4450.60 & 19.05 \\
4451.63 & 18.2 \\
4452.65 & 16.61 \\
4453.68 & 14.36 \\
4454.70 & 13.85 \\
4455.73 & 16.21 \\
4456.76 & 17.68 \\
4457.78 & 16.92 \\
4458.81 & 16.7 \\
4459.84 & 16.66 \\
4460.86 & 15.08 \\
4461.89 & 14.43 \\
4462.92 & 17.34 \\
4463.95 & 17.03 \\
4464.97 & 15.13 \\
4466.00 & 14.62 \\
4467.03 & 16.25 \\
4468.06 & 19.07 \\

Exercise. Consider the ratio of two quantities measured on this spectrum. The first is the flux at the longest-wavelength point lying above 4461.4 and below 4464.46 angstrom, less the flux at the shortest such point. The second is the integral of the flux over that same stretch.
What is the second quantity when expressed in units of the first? 19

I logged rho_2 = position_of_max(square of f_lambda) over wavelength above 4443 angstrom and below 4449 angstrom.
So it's 4444.46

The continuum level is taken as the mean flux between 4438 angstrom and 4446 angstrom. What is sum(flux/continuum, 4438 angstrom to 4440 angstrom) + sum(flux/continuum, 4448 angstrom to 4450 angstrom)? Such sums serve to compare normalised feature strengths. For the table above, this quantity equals 3.9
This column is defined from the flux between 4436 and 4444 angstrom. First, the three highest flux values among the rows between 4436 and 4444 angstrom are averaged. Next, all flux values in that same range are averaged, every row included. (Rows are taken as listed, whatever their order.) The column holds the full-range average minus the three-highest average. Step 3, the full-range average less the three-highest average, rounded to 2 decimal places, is -0.93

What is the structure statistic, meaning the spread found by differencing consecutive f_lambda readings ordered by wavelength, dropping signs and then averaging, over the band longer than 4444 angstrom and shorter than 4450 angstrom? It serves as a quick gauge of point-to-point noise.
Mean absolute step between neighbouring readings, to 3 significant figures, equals 1.35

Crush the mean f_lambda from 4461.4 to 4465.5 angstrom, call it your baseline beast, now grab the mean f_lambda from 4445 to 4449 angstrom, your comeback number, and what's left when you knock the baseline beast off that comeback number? 0.1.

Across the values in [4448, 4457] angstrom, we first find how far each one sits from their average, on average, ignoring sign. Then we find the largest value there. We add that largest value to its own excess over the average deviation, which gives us 36.6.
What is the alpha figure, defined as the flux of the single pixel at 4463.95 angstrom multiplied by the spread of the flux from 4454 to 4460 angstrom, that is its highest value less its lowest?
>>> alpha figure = 65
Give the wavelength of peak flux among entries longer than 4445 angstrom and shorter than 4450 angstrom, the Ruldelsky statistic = 4445.48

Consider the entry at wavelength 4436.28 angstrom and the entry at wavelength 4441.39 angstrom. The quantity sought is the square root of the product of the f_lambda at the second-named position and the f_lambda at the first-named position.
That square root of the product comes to 16.8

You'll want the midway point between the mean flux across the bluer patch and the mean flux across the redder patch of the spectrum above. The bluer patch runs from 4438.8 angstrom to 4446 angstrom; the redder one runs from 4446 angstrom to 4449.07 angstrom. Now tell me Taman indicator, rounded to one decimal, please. 16.3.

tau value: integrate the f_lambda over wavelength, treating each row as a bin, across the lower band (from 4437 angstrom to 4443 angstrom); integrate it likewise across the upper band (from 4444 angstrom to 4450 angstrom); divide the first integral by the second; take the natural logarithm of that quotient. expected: 0.04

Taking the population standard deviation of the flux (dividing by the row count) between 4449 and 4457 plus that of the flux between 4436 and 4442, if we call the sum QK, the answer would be 2.79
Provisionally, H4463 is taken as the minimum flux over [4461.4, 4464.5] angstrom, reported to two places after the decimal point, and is 14.43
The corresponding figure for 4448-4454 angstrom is 14.34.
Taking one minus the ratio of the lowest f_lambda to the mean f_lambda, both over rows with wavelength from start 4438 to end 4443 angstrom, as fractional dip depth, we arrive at 0.06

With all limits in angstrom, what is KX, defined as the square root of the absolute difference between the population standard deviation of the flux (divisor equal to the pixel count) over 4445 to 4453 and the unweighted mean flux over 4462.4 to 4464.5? 3.96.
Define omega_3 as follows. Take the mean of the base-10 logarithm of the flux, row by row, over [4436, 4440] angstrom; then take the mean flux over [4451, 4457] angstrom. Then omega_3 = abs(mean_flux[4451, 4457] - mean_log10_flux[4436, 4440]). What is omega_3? 14.9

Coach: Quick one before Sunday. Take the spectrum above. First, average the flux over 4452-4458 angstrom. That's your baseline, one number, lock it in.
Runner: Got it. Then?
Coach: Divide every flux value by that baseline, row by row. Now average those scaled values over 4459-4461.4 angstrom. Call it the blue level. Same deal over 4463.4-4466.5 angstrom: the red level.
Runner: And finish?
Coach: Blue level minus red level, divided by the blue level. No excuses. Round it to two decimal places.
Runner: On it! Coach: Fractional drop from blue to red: 0.02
